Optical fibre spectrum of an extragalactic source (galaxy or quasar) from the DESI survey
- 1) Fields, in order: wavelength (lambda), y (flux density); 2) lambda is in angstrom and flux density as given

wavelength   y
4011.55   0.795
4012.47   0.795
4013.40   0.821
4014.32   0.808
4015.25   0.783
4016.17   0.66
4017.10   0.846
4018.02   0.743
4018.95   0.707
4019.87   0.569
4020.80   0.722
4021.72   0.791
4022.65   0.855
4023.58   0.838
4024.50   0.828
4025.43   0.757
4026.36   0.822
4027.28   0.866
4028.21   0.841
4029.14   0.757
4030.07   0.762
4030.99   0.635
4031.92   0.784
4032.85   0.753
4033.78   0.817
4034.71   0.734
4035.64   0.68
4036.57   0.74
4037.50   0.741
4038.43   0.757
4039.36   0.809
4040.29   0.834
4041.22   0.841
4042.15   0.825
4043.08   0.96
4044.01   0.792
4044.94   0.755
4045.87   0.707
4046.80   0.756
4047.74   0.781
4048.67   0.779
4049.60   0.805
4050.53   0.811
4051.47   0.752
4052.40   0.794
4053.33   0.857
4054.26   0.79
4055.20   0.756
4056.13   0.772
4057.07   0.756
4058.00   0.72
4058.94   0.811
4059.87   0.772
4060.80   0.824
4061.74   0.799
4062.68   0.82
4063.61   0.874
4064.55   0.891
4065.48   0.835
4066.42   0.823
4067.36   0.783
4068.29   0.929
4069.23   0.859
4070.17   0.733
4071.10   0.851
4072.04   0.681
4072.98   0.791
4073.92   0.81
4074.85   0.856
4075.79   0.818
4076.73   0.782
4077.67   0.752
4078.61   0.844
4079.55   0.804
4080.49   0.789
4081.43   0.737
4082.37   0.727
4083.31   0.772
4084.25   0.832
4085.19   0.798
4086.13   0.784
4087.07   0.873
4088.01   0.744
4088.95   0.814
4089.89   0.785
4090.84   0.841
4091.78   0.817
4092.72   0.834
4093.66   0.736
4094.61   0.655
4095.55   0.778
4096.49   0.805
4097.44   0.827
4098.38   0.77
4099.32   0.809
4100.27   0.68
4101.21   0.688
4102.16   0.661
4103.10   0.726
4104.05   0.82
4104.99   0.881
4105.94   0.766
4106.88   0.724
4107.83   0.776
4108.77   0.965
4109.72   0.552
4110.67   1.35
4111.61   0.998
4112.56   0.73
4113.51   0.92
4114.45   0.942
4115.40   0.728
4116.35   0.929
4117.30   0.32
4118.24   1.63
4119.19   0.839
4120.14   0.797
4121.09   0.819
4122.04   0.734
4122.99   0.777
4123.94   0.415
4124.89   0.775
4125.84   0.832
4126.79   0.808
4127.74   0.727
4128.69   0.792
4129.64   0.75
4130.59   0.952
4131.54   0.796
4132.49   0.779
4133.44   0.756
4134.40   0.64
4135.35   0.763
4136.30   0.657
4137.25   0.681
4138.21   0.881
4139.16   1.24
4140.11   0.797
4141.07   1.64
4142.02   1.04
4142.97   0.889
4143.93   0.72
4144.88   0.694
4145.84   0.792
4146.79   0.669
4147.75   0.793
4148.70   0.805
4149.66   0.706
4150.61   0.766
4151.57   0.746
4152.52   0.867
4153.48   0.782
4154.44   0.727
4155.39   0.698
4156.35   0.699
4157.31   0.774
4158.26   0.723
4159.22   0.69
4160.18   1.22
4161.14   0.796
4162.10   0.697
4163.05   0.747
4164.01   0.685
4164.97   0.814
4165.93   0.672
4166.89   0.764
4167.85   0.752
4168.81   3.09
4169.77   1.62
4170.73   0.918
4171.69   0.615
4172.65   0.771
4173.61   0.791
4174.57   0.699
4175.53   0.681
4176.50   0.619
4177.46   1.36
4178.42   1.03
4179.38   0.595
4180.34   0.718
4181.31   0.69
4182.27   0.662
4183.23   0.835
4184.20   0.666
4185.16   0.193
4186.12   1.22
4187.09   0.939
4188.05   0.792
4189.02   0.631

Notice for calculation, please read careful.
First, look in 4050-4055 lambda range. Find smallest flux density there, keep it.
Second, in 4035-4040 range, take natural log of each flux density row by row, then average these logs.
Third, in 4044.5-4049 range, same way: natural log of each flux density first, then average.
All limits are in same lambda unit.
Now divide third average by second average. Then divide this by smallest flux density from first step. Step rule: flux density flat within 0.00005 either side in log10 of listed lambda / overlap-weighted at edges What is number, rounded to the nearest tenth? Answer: 1.3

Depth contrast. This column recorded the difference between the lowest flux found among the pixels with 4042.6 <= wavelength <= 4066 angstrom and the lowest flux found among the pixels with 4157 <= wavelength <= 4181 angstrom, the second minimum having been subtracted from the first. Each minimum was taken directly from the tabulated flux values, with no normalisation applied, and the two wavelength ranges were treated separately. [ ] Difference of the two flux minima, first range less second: 0.11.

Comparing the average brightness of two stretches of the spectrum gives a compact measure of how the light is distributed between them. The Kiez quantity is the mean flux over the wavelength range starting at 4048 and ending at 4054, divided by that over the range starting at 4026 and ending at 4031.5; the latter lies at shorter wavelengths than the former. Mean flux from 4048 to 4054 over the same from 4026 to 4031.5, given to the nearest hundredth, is 1.02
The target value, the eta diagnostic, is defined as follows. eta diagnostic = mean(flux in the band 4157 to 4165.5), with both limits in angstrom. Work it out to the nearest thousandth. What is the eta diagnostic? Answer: 0.794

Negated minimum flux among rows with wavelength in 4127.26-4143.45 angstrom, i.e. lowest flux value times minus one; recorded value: -0.640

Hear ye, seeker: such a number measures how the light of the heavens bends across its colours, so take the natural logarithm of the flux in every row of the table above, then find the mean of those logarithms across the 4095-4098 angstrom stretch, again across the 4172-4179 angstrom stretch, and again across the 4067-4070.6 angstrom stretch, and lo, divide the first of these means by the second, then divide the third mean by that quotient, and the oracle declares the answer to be -0.18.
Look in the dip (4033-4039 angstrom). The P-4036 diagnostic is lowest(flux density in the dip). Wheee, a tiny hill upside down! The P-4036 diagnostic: 0.68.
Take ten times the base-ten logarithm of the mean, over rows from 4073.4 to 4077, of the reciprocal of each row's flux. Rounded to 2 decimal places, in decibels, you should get 0.88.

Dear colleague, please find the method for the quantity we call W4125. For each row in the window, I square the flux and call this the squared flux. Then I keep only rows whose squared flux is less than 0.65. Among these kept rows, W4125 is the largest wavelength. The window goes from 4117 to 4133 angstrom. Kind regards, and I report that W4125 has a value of 4132.49 angstrom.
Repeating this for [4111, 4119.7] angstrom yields 4117.30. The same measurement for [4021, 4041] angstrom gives 4038.43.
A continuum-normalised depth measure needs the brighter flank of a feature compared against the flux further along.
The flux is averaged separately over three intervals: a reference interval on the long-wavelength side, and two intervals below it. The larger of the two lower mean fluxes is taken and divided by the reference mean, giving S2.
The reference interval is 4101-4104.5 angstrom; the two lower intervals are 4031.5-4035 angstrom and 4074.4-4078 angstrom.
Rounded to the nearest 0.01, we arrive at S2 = 1.11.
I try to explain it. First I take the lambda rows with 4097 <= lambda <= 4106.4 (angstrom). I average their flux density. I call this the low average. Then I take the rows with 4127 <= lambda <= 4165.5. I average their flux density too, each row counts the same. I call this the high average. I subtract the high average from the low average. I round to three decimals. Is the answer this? -0.047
